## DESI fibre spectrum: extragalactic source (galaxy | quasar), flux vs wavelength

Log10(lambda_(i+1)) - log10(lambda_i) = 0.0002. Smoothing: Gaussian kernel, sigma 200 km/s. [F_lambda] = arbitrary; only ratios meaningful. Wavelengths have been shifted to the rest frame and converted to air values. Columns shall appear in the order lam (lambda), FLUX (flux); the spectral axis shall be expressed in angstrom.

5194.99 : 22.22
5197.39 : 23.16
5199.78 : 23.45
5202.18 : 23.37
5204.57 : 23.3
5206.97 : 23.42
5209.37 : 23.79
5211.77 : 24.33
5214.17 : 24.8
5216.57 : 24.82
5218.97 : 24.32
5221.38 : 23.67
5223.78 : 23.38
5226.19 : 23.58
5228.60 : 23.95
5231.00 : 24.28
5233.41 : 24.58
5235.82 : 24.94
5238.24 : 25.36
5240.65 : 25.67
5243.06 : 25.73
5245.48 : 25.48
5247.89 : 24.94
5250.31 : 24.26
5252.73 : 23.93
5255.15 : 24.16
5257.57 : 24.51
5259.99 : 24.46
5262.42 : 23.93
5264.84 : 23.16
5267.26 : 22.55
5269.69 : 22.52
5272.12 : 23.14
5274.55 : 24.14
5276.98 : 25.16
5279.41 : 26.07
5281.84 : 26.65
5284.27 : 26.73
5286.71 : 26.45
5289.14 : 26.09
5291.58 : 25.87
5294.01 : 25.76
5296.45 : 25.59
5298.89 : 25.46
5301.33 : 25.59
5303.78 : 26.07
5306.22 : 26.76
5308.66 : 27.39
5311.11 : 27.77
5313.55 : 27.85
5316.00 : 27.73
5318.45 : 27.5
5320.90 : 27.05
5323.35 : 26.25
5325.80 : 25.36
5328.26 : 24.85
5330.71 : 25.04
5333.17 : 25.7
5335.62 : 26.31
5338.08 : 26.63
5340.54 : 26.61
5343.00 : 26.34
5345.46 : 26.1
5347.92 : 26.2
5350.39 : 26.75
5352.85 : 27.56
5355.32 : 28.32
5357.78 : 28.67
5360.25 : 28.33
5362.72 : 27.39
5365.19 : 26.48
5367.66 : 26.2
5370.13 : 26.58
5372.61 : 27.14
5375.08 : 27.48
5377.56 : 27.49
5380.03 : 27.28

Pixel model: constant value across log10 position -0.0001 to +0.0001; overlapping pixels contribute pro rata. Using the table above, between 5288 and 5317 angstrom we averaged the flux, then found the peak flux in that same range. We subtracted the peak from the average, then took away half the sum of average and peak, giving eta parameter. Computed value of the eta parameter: -28.5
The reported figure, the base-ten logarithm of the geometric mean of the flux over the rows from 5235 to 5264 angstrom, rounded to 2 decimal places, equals 1.39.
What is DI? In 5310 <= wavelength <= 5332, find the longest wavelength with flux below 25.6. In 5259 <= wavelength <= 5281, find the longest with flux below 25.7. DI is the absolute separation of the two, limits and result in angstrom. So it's 53.7 angstrom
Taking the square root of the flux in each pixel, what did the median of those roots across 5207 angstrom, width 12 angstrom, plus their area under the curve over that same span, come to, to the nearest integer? 63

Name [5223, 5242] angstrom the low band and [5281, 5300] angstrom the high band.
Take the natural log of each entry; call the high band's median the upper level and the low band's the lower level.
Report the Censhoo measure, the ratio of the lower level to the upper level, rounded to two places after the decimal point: 0.98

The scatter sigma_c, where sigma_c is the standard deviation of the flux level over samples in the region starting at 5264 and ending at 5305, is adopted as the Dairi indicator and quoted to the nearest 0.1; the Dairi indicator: 1.4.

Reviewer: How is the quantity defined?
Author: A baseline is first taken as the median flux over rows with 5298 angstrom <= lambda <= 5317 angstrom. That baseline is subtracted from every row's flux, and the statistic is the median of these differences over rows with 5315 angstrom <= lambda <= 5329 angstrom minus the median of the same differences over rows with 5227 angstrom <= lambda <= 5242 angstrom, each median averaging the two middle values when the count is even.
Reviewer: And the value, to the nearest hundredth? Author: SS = 1.89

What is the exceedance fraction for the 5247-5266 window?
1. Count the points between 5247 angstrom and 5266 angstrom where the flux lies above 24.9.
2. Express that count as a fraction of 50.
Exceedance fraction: 0.02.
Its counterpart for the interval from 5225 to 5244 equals 0.08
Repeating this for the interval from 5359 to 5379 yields 0.16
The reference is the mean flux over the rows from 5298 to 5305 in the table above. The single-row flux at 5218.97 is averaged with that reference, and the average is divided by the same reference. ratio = 0.97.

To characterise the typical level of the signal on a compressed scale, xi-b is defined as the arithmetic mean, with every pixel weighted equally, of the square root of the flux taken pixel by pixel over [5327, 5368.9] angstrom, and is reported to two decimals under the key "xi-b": 5.16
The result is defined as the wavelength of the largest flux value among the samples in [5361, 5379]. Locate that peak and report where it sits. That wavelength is 5377.56 angstrom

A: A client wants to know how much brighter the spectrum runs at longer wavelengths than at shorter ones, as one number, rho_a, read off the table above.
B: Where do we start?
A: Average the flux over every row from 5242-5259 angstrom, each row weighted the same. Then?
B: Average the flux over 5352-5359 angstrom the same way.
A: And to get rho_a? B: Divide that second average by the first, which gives 1.14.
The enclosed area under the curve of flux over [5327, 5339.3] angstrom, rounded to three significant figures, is 316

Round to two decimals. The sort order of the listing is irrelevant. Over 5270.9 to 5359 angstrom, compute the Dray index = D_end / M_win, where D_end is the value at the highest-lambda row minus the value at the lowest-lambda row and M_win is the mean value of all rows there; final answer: 0.21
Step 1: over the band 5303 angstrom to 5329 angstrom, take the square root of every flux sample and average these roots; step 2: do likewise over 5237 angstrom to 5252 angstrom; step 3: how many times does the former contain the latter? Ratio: 1.03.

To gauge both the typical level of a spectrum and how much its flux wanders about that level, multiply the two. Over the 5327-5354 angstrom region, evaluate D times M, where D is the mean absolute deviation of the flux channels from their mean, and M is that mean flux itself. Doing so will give 15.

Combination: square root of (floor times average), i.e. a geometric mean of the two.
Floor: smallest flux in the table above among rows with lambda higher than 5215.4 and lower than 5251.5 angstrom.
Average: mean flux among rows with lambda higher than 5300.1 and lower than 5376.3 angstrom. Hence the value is 25.0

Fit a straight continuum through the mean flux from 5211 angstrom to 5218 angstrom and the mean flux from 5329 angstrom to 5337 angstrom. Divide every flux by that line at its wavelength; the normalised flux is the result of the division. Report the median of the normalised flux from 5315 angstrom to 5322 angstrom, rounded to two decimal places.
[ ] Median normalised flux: 1.08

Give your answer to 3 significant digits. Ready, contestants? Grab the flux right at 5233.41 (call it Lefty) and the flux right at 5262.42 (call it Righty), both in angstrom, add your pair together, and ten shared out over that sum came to 0.206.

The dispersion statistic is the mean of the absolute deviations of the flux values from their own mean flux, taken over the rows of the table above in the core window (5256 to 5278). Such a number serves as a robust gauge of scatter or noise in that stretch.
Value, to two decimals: 0.79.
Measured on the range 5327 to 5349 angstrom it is 0.52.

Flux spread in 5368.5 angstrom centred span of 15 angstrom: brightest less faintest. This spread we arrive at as 1.3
